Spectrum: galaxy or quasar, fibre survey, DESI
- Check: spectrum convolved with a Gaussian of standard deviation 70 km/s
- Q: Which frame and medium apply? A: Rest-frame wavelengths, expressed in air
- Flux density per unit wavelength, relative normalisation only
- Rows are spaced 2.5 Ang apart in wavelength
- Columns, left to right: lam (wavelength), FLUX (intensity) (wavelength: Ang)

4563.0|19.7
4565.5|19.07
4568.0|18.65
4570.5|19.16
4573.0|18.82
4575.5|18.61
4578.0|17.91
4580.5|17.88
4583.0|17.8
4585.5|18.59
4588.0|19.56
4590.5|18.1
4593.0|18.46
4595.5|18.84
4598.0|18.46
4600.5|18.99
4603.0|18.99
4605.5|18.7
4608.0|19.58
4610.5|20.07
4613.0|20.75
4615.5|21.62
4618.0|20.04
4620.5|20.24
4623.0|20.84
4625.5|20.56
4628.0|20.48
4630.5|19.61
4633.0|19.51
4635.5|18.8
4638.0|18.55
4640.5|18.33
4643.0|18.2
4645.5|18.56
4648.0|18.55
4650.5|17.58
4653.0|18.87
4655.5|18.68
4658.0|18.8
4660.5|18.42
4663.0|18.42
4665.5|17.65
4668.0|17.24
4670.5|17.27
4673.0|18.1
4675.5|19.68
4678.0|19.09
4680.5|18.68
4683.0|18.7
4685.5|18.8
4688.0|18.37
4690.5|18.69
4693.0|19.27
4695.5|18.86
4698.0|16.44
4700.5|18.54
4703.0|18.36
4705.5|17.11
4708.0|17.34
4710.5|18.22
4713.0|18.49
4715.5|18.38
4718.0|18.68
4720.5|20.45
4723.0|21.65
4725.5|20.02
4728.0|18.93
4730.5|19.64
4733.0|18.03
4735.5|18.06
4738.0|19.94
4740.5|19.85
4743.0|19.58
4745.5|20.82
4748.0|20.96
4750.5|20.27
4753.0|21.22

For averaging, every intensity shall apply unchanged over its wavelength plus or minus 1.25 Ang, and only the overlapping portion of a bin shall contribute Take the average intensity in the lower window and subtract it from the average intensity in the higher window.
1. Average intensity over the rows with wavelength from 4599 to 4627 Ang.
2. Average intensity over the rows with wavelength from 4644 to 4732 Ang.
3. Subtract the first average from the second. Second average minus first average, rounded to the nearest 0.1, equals -1.4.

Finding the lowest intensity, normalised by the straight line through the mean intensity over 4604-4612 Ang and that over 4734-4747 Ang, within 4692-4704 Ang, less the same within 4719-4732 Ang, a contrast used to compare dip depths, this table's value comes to -0.125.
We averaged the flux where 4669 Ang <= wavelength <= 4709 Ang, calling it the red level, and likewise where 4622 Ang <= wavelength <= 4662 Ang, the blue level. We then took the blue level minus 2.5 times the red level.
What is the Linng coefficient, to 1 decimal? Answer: -26.8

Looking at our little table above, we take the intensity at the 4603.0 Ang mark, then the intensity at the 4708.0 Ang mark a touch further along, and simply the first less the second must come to 2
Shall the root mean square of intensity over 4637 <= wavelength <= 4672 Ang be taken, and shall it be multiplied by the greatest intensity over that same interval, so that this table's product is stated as 344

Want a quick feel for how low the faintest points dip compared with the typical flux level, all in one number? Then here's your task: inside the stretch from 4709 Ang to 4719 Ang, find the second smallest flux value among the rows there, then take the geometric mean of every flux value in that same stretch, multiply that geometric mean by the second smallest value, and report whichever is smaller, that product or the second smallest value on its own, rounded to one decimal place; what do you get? 18.4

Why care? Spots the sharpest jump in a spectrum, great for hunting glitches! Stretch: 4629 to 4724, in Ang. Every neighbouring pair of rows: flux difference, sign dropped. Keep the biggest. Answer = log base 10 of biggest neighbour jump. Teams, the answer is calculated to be 0.4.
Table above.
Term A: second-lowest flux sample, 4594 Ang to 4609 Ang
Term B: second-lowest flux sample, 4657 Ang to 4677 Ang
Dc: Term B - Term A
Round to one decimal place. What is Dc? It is -1.4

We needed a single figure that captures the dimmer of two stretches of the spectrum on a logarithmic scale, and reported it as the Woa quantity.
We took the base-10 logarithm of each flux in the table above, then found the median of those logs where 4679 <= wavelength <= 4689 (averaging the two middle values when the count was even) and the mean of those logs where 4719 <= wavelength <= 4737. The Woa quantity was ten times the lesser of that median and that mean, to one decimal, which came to 12.7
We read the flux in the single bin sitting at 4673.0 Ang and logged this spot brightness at 18.1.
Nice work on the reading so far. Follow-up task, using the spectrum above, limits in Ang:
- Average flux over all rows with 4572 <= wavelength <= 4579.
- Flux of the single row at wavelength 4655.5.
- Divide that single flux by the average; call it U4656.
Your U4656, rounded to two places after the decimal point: 1.01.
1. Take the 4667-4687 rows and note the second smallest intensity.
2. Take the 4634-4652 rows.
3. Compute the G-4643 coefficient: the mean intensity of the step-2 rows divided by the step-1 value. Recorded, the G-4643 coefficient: 1.06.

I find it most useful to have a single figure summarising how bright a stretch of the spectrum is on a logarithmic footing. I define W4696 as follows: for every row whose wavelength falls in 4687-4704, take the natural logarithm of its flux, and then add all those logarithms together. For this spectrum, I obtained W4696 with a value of 20.4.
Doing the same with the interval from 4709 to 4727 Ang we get 20.7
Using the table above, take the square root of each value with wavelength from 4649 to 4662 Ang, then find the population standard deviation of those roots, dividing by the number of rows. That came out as 0.055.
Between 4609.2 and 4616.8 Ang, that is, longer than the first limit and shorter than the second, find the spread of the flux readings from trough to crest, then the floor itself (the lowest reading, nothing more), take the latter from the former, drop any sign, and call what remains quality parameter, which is 18.5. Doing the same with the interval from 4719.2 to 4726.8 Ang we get 18.4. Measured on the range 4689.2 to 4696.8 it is 18.1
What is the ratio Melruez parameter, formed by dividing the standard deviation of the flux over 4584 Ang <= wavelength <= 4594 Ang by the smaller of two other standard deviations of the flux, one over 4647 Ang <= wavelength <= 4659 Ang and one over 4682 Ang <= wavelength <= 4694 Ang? 1.9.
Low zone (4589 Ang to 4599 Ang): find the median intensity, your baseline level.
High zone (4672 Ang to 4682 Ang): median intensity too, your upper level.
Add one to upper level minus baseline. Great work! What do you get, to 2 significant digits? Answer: 1.4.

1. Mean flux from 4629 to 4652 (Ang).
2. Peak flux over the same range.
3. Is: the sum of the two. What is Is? 38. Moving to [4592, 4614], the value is 40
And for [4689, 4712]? 37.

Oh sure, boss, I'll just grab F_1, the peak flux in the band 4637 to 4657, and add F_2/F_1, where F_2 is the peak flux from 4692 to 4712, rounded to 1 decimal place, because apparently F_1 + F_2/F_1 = 19.9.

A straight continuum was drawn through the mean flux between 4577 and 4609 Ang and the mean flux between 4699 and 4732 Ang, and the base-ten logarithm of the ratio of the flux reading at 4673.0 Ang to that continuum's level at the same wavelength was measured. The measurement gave -0.02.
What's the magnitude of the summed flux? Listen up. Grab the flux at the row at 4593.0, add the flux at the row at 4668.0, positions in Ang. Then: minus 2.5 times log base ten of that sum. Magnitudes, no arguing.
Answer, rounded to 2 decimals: -3.88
